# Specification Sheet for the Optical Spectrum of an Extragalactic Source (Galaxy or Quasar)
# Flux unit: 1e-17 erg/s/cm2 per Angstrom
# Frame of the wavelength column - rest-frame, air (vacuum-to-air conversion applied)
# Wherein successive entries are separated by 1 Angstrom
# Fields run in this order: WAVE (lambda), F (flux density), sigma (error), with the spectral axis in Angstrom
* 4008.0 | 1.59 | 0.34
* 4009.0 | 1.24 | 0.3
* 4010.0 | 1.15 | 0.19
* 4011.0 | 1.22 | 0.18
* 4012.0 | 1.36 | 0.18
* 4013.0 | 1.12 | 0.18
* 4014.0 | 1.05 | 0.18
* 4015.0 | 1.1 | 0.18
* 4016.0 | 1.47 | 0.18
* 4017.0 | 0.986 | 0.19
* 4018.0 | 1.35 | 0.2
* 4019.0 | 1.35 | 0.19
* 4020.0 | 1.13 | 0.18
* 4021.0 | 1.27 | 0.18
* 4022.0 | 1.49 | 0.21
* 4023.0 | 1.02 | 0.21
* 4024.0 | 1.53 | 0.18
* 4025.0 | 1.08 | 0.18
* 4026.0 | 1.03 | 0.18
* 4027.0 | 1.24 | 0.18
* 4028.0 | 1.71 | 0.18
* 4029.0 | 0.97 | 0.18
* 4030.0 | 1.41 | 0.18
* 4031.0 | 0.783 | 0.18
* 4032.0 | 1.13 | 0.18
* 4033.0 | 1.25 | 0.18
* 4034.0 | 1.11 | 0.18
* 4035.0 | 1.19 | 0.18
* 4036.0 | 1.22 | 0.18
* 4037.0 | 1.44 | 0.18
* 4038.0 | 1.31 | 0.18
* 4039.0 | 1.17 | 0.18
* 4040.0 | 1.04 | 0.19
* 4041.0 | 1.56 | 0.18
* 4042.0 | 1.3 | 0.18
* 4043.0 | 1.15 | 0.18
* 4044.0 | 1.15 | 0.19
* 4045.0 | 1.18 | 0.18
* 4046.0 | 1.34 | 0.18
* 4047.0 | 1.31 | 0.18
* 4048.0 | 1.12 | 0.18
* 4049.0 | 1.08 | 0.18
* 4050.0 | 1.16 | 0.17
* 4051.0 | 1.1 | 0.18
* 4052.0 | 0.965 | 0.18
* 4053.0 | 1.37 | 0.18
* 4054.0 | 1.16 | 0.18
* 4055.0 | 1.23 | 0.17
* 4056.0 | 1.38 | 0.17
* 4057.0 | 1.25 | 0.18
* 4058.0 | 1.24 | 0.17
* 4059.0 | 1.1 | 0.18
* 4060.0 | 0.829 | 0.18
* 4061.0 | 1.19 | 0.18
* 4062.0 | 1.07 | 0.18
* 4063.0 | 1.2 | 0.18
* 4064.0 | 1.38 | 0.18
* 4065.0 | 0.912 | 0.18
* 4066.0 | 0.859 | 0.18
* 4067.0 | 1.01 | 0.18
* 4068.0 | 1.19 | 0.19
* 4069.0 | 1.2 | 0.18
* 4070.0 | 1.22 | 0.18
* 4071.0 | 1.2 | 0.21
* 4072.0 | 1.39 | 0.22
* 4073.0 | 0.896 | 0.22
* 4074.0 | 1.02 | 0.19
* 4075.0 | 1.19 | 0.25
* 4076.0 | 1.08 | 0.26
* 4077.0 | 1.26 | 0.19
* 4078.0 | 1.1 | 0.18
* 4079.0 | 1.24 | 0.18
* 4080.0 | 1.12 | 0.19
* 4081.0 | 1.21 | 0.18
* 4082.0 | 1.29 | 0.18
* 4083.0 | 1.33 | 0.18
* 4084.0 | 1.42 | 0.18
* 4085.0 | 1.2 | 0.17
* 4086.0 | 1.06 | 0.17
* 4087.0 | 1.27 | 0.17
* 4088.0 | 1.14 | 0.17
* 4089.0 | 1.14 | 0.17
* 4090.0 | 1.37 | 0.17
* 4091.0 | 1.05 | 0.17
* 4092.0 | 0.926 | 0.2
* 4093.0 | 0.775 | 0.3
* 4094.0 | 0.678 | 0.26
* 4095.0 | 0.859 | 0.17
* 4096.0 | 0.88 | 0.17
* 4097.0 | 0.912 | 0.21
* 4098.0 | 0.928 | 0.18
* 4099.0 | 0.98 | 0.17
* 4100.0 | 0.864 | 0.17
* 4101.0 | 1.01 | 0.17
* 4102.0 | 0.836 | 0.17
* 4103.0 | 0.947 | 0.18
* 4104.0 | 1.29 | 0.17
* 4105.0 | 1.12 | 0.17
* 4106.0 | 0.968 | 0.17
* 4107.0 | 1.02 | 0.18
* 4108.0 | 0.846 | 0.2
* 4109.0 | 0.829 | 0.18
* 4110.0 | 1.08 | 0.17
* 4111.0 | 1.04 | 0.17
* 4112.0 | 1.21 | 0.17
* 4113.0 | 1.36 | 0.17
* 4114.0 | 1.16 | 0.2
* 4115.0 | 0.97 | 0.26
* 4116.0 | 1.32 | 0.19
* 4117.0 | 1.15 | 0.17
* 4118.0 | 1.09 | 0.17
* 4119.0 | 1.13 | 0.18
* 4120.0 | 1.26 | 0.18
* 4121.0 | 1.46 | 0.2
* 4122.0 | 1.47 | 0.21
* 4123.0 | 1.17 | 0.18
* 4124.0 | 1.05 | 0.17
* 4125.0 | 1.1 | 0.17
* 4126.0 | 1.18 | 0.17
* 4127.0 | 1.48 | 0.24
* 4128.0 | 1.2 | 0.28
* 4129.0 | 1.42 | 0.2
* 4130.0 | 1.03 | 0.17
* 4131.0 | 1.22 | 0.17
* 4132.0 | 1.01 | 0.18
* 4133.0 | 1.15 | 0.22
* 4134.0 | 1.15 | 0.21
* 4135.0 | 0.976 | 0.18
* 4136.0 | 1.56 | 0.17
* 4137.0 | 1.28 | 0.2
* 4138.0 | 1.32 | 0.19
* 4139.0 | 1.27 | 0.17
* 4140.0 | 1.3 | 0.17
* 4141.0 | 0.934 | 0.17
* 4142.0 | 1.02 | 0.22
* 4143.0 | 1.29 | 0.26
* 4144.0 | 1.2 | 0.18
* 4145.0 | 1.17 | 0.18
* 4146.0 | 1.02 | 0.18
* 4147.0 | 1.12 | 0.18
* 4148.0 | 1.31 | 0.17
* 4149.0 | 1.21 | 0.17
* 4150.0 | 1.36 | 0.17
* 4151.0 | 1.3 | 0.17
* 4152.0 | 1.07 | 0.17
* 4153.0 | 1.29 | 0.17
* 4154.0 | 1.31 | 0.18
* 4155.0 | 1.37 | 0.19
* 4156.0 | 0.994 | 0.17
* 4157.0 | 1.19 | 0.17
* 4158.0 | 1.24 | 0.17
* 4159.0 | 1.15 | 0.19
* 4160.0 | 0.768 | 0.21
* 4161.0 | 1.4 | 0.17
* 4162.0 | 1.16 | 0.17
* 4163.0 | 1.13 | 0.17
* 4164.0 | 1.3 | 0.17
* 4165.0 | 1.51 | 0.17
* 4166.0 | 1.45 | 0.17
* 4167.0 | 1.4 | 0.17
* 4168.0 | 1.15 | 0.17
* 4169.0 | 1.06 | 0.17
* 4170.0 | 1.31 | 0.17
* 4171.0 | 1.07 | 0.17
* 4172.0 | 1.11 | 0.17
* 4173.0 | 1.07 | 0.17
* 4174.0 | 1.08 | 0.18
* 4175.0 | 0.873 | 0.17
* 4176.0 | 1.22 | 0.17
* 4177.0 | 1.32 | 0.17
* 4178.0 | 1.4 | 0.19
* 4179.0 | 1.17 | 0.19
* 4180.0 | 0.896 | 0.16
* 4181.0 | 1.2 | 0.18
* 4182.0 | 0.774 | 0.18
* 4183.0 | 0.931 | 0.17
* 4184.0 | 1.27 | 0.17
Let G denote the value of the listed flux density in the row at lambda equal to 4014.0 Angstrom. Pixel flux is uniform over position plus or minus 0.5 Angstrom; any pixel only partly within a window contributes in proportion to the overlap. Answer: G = 1.05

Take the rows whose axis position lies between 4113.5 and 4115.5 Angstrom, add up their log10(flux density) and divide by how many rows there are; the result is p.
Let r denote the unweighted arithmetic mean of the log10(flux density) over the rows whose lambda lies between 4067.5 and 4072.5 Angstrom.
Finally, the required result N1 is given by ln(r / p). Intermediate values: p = 0.03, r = 0.09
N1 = 1.3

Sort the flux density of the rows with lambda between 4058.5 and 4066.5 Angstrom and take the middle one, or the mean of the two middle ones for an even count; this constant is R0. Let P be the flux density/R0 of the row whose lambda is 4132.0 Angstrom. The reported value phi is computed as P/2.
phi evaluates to 0.47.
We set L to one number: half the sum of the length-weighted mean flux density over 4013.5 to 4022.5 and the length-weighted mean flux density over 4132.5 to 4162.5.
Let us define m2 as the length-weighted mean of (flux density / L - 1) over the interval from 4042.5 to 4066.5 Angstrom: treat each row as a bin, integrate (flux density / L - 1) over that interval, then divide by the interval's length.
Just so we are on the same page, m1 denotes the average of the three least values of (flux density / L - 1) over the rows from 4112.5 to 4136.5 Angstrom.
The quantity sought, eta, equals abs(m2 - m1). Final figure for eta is 0.139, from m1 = -0.19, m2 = -0.05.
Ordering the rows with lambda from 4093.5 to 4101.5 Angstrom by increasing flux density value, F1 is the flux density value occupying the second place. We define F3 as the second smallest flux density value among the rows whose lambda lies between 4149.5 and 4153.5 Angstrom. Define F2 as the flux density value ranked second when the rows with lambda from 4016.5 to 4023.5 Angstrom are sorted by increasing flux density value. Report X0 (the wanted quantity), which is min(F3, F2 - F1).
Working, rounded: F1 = 0.859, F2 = 1.02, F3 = 1.29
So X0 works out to 0.16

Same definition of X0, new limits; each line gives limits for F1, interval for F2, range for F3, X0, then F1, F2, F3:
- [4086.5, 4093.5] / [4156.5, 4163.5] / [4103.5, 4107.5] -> 0.20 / 0.926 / 1.13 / 1.02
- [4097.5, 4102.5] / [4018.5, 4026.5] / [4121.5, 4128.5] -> 0.17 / 0.864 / 1.03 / 1.1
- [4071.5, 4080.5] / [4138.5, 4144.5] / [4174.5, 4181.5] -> 0.00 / 1.02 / 1.02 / 0.896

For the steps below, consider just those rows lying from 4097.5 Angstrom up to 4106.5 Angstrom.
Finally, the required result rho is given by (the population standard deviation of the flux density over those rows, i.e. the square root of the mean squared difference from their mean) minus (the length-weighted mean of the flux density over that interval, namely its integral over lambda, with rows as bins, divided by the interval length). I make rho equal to -0.86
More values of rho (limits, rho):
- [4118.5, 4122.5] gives -1.19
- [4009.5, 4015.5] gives -1.07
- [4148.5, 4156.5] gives -1.11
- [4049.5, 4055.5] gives -1.04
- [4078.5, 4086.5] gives -1.13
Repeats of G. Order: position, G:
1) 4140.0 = 1.3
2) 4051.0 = 1.1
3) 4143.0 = 1.29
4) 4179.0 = 1.17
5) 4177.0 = 1.32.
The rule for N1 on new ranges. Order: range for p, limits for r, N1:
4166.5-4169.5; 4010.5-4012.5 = 0.4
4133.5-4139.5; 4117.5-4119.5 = -0.8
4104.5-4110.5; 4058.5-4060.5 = 0.4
